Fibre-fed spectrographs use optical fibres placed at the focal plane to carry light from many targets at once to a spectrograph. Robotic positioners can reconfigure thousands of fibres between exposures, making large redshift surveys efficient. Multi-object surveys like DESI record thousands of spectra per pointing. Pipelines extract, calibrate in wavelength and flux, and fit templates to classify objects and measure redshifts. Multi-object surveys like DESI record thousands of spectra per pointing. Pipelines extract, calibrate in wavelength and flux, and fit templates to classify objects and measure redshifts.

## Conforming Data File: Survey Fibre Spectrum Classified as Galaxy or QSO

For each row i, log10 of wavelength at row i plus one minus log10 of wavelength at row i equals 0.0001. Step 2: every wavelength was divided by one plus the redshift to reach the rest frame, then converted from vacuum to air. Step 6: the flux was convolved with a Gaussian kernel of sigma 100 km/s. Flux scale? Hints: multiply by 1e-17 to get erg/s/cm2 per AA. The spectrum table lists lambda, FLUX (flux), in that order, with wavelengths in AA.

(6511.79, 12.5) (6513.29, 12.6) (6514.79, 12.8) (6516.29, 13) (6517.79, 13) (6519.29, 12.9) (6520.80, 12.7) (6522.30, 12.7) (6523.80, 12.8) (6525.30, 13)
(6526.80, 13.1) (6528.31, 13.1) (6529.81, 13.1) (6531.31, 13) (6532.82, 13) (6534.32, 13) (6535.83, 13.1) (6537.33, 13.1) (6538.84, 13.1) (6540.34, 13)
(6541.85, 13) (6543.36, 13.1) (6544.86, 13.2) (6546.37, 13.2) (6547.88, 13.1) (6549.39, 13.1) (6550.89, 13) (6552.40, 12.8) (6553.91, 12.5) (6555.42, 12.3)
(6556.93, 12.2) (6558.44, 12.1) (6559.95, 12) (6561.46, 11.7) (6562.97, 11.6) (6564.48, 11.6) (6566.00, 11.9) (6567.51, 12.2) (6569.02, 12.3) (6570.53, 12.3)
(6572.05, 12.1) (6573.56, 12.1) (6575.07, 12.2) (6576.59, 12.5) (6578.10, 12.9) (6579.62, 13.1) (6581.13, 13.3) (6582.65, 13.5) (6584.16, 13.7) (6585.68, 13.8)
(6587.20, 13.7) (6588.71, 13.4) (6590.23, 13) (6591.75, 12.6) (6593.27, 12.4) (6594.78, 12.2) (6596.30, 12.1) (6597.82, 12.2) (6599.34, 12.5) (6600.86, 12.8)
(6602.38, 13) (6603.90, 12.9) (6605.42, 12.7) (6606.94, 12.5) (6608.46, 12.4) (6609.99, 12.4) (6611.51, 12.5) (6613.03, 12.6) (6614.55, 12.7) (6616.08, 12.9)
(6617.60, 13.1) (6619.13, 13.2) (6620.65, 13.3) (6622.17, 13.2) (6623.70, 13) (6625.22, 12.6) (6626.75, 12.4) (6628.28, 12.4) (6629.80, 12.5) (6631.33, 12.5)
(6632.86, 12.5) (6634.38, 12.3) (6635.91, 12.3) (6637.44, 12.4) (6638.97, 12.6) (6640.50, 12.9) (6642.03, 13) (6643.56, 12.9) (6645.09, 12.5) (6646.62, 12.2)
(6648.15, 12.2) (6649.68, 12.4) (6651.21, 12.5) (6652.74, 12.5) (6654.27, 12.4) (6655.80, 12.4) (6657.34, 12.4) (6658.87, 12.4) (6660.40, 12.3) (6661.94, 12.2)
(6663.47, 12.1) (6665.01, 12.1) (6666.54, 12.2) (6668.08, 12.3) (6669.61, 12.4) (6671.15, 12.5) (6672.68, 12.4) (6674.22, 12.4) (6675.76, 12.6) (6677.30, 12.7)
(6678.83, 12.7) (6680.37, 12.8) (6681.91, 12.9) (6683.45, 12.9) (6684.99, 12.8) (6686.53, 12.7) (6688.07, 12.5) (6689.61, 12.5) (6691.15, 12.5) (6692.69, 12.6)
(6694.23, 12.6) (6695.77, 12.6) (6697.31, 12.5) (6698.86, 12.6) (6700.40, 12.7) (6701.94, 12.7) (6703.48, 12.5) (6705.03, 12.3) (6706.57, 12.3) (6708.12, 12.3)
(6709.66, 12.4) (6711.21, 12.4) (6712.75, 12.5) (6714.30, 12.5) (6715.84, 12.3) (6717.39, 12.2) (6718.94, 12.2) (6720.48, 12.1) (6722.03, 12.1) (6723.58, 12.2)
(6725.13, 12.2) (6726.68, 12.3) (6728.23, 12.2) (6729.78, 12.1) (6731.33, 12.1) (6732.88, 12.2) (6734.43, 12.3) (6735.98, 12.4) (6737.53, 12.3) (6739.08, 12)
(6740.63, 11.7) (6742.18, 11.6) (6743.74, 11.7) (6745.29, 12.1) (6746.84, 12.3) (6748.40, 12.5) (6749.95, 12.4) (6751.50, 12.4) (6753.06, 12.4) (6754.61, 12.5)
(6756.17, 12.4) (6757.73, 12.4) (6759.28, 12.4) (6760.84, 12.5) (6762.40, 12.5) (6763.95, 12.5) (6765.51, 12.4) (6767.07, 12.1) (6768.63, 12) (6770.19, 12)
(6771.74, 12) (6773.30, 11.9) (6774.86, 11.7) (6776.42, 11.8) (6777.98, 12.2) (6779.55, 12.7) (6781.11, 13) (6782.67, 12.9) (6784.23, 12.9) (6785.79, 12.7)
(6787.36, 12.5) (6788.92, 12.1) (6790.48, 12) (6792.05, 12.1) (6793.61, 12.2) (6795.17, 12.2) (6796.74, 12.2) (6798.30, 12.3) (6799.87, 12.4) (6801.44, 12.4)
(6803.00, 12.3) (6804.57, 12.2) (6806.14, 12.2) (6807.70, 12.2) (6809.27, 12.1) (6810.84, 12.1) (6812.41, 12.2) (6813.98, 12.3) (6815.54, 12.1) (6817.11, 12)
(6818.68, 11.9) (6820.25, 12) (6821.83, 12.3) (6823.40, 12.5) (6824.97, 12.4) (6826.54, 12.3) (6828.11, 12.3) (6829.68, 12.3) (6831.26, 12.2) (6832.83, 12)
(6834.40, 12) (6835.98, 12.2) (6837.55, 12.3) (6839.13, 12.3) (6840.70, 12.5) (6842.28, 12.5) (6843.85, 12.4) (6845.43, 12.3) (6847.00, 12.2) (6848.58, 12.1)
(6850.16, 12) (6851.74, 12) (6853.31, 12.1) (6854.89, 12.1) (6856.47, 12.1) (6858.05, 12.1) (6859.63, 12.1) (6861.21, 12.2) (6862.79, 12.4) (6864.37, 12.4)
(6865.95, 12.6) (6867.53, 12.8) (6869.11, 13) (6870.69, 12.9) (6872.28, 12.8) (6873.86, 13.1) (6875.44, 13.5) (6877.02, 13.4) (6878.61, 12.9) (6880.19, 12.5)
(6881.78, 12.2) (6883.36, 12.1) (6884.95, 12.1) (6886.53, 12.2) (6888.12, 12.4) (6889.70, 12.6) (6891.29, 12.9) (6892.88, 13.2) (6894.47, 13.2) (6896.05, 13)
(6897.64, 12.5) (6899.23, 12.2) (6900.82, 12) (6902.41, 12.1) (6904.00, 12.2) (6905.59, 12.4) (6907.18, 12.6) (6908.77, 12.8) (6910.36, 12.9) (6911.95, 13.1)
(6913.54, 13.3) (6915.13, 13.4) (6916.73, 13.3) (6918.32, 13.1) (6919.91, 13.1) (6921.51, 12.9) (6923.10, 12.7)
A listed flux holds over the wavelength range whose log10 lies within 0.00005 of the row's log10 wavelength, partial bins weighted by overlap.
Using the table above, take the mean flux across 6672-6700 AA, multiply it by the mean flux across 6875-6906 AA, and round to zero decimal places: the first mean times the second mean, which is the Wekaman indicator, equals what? 159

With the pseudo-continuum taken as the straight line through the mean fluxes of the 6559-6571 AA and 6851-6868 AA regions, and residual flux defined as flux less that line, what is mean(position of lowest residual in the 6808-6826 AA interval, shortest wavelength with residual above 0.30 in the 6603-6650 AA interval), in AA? 6711.3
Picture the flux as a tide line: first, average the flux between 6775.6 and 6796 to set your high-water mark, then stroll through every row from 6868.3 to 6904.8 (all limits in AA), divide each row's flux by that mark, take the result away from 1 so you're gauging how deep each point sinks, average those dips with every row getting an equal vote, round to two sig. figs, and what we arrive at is -0.020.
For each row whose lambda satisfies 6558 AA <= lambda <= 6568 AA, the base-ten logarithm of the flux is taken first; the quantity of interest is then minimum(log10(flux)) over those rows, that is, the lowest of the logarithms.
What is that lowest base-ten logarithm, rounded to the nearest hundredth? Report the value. 1.06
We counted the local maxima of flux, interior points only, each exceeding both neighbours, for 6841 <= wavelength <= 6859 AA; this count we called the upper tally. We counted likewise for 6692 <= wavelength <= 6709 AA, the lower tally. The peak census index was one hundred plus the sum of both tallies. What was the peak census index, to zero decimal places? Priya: 100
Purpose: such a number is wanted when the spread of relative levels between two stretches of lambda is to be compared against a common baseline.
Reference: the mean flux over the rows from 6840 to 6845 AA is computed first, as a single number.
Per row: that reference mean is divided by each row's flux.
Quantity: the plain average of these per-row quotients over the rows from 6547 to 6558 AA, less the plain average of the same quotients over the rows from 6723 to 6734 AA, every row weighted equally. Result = -0.04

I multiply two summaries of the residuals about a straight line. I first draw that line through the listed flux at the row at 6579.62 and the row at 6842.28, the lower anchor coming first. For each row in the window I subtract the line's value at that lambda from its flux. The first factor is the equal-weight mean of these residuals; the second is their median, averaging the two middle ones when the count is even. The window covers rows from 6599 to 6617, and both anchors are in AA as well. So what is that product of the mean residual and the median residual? 0.14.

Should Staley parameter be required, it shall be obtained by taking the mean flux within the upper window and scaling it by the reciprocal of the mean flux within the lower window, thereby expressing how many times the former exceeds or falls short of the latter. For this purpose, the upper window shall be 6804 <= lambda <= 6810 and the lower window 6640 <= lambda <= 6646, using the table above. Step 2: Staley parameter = 0.95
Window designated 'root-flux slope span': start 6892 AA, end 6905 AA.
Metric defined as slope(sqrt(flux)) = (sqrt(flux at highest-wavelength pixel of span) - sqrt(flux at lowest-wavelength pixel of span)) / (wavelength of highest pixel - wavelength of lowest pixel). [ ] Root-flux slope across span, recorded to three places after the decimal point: -0.013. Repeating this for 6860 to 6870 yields 0.014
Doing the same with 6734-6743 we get -0.013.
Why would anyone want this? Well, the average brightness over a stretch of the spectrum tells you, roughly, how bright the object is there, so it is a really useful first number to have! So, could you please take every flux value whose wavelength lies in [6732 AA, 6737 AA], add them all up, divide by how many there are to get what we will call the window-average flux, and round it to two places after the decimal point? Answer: 12.30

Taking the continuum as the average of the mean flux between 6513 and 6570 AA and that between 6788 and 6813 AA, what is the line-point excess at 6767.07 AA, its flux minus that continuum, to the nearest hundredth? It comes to -0.36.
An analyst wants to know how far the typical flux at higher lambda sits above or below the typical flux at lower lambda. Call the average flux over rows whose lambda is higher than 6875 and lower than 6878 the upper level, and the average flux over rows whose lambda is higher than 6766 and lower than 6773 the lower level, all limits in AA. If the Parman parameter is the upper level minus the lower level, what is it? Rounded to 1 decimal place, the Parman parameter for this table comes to 1.4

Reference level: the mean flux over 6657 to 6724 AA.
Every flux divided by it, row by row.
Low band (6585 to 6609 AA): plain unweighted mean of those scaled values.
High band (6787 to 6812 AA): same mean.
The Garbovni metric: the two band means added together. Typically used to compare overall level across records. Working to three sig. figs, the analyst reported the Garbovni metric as 2.01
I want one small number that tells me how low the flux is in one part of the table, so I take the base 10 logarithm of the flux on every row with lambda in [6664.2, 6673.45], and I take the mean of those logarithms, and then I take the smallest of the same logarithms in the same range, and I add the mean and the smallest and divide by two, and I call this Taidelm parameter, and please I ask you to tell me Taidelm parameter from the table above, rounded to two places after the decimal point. 1.09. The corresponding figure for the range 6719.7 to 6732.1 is 1.08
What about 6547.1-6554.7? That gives 1.10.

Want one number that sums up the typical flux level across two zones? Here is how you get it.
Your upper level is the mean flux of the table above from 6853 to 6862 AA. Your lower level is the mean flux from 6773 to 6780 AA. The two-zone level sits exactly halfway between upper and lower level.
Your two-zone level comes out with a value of 12.1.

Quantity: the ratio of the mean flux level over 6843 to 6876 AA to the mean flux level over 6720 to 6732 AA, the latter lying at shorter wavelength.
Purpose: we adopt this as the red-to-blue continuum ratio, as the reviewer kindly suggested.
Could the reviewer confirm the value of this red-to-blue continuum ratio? 1.02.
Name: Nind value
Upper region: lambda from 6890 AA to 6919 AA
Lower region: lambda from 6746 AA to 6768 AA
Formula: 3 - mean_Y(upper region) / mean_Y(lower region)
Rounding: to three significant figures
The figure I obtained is 1.97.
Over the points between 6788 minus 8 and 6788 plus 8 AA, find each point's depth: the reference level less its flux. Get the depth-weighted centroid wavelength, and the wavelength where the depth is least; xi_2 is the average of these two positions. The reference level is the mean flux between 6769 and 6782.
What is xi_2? 6782.2 AA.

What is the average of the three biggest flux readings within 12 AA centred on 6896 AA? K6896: 13.1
